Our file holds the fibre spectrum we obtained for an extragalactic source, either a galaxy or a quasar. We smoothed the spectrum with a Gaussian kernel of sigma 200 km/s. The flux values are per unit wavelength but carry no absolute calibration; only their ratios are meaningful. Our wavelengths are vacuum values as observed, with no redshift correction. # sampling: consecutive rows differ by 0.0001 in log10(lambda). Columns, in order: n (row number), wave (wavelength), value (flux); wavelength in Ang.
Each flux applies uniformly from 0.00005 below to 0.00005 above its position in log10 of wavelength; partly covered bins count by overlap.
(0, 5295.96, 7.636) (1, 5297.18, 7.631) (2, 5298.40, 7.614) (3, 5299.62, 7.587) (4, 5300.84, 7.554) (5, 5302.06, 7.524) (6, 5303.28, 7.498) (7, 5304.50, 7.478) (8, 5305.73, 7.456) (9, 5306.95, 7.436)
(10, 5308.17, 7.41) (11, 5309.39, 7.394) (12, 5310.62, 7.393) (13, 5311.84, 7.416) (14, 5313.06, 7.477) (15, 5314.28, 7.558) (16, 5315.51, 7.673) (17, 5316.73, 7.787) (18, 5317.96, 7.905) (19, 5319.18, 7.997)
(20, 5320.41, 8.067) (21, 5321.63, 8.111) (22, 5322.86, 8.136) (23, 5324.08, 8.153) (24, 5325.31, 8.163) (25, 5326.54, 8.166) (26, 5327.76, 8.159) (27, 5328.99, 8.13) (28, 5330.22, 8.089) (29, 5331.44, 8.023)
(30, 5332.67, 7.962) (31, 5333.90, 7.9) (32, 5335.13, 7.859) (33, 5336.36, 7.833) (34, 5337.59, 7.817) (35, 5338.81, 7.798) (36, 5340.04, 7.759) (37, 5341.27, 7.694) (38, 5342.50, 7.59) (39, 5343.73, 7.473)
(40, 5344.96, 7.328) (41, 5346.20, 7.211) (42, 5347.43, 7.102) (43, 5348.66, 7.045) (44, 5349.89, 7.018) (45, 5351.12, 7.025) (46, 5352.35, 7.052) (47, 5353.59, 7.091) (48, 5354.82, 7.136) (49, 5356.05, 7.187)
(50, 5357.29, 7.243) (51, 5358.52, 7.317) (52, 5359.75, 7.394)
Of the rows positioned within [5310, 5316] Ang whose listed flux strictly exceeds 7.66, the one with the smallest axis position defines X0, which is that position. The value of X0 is 5315.51 Ang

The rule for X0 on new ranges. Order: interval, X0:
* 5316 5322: 5316.73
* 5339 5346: 5340.04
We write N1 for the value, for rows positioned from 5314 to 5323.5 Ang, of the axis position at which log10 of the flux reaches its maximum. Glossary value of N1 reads 5322.86 Ang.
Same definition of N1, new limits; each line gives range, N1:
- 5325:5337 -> 5326.54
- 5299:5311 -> 5299.62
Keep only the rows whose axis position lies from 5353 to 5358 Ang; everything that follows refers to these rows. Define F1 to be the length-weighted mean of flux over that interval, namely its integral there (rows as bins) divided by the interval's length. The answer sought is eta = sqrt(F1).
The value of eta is 2.68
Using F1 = 7.17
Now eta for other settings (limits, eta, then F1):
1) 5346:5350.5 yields 2.66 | 7.09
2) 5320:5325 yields 2.85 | 8.13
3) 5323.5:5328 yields 2.86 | 8.16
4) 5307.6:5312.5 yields 2.72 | 7.41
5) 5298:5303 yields 2.75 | 7.57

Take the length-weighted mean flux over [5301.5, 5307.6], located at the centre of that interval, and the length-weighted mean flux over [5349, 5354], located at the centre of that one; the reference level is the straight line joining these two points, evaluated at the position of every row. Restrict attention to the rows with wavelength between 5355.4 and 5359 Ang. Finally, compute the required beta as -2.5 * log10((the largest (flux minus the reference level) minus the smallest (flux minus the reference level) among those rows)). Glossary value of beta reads 2.0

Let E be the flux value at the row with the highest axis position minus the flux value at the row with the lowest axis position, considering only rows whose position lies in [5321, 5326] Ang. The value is 0.1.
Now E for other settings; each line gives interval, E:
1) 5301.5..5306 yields -0.1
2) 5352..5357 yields 0.1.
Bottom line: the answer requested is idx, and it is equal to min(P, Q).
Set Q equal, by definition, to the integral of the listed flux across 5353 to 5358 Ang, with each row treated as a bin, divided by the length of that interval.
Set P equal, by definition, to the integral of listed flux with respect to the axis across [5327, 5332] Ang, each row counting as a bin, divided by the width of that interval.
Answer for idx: 7.17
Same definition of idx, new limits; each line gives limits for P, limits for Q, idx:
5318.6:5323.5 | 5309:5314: 7.43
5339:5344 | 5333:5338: 7.65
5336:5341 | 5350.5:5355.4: 7.08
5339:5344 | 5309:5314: 7.43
